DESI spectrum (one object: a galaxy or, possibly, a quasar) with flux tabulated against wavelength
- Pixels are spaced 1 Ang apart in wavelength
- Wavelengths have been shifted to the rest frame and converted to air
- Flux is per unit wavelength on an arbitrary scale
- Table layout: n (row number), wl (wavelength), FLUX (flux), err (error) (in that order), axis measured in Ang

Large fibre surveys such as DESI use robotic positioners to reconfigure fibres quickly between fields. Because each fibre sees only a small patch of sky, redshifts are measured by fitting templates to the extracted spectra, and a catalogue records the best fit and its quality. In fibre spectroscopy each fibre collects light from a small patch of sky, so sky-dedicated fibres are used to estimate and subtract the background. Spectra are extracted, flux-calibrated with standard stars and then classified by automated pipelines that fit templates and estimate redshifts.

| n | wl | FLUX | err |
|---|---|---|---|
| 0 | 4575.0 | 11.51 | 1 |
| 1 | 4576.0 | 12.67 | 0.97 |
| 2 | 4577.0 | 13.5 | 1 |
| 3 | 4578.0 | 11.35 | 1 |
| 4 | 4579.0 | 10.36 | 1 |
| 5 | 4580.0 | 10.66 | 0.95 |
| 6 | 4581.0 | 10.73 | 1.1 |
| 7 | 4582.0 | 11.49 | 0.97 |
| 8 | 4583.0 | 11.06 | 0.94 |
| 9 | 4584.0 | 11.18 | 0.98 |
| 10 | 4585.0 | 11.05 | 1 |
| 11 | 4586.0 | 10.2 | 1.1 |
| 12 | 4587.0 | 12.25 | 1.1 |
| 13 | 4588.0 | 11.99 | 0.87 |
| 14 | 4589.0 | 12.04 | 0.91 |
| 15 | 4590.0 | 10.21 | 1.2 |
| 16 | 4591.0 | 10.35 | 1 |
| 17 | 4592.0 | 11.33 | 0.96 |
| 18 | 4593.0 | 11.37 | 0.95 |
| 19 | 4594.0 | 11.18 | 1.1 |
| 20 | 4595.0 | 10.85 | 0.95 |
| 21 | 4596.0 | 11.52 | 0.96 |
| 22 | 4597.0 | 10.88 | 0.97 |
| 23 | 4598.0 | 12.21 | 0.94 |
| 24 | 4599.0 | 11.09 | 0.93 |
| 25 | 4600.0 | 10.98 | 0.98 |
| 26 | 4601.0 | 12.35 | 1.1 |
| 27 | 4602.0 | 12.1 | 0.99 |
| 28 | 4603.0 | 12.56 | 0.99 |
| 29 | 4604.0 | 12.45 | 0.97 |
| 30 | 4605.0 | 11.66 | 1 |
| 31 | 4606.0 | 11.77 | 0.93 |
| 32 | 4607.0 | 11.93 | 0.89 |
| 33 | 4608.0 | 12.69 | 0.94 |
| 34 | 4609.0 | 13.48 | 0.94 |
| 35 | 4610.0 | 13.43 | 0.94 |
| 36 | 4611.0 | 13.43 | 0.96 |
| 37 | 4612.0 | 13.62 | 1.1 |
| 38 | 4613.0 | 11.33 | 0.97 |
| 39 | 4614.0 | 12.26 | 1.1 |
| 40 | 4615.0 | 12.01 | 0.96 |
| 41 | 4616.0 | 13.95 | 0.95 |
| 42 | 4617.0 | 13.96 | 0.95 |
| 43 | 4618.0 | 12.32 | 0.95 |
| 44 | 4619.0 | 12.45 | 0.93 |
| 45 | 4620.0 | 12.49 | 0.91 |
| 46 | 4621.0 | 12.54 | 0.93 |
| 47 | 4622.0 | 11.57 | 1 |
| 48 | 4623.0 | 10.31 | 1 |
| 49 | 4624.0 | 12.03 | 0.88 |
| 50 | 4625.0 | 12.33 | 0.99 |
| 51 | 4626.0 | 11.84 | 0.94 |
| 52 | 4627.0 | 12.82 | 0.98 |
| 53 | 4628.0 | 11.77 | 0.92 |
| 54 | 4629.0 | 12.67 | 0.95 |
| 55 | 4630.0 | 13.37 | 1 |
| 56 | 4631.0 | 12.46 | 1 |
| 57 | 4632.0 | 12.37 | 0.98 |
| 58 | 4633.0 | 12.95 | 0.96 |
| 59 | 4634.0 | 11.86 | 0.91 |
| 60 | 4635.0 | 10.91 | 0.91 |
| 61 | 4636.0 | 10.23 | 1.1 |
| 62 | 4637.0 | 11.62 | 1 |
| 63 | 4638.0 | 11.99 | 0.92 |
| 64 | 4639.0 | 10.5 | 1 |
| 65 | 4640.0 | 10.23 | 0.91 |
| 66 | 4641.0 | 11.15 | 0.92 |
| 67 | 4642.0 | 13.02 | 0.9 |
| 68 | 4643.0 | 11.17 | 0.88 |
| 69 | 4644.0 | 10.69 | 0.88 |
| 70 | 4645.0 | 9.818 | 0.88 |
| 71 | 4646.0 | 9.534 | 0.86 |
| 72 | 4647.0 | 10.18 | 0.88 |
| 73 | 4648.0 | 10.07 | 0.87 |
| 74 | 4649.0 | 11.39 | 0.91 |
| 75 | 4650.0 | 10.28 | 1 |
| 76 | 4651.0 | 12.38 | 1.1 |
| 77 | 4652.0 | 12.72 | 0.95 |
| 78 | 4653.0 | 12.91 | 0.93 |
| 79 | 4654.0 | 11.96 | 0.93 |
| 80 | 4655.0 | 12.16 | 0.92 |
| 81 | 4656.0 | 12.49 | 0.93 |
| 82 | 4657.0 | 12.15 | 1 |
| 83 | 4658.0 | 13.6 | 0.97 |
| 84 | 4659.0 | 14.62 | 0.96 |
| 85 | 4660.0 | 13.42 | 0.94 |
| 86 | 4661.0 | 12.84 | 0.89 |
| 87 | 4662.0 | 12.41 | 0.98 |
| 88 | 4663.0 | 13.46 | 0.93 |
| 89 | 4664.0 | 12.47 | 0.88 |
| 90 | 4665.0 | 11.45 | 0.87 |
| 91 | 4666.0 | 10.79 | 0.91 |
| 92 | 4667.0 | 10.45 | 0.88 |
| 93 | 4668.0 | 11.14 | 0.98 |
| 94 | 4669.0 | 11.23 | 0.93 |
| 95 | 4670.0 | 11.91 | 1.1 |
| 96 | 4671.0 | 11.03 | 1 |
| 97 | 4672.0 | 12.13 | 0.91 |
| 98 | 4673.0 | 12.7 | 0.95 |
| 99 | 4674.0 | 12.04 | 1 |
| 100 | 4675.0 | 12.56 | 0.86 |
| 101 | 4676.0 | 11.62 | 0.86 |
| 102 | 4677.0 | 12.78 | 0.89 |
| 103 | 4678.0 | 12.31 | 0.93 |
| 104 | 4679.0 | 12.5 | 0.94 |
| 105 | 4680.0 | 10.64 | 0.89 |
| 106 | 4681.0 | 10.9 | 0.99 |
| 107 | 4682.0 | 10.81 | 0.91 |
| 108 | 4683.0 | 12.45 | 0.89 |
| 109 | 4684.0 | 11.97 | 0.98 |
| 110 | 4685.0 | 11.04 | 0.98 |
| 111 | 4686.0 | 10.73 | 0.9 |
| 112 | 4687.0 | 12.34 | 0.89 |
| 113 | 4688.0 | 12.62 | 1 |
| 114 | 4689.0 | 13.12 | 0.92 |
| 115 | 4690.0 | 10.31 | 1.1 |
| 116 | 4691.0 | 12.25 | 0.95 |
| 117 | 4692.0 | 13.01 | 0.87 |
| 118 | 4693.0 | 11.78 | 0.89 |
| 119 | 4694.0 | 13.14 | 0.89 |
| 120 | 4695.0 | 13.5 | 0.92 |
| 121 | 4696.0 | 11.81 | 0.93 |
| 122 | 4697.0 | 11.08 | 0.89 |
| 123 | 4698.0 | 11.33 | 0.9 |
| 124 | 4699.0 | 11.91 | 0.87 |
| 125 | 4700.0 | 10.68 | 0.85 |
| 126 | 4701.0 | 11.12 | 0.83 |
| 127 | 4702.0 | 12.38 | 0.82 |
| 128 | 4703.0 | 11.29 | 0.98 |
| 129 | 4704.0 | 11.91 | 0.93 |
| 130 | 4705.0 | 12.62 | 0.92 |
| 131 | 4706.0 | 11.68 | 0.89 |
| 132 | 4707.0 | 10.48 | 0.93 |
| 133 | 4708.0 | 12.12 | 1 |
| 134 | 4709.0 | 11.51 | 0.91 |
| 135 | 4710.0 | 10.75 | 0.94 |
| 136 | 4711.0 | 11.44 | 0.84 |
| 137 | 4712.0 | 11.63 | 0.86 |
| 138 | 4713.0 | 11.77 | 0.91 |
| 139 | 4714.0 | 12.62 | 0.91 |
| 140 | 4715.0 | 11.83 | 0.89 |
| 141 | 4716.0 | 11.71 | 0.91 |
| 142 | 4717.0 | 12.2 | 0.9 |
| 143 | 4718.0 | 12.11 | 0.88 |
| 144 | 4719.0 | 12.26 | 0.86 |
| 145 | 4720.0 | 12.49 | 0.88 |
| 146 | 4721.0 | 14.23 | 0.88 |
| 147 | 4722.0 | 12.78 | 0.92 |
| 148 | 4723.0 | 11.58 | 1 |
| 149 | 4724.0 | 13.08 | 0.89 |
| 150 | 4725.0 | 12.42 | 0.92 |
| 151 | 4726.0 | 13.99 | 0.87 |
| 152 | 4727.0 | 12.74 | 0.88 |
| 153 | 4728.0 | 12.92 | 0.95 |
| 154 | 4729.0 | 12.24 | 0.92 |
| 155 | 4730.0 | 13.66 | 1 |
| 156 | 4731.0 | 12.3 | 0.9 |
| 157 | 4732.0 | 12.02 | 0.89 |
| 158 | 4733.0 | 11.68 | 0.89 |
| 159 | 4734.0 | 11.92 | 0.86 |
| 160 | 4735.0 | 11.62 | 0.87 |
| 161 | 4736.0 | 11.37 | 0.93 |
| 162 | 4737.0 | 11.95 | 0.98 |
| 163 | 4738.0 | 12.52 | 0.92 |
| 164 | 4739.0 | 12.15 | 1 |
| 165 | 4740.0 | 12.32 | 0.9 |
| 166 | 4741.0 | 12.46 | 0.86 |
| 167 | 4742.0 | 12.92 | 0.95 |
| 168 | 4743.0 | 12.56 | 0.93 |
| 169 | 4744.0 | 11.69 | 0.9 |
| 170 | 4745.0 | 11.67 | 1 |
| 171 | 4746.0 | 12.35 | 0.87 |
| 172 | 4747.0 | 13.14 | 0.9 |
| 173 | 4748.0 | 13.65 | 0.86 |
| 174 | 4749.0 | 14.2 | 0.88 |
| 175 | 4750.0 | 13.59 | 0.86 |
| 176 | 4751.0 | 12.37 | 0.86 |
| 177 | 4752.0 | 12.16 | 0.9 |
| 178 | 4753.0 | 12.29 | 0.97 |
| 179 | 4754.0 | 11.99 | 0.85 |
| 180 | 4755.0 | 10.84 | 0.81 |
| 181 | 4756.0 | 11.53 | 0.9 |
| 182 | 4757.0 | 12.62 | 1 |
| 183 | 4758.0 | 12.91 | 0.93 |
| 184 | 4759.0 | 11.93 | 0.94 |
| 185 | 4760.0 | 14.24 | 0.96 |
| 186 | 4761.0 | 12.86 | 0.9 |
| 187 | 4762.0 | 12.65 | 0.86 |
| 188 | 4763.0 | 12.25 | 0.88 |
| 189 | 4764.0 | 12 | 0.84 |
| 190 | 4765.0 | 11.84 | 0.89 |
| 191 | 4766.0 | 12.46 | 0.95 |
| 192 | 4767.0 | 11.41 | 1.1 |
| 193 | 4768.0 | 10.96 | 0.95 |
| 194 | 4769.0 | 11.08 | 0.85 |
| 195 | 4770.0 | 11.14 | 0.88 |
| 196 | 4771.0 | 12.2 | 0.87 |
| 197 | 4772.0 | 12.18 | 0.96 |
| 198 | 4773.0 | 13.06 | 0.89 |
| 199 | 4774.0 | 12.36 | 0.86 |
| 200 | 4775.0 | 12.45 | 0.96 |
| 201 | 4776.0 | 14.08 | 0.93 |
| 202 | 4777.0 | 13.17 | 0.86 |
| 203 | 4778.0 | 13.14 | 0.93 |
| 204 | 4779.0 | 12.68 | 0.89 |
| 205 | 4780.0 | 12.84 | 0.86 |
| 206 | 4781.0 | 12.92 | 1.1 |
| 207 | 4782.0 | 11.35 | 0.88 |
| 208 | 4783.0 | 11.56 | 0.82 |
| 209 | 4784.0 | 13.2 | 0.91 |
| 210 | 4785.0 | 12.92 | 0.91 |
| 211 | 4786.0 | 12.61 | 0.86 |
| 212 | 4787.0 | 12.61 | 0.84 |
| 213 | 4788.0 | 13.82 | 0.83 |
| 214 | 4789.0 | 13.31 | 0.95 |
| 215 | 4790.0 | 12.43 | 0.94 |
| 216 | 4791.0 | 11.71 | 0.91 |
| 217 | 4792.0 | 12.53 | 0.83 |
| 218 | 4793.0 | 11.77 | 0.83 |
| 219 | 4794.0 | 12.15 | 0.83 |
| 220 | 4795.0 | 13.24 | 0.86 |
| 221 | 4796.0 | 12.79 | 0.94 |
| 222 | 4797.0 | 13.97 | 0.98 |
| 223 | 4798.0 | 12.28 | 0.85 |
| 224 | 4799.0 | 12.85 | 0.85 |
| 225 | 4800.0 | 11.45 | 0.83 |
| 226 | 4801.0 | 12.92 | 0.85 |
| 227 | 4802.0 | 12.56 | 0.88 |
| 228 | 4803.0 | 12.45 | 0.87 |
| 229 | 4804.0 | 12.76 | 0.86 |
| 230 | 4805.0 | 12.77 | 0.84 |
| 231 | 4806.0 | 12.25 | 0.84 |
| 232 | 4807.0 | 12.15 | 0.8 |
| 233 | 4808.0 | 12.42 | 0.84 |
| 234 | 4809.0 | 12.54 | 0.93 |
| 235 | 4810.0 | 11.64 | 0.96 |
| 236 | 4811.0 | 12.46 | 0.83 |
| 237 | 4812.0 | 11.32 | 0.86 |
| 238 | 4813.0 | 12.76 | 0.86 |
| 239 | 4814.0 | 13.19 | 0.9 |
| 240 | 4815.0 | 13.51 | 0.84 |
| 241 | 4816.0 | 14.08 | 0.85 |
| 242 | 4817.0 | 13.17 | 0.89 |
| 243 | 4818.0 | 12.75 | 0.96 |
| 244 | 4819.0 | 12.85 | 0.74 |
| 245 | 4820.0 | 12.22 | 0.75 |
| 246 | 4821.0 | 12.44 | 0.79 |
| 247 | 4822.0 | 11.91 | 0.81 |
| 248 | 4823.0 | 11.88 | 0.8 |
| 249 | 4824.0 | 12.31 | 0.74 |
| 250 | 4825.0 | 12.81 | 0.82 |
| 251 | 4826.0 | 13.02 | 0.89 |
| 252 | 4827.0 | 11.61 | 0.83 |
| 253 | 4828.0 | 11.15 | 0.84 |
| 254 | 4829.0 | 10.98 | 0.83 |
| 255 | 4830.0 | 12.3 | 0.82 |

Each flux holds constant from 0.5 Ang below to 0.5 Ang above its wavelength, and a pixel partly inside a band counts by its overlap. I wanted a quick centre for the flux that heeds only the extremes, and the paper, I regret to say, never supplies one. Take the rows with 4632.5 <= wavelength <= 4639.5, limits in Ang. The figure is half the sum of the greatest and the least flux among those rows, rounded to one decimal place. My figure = 11.6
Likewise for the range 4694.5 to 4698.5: 12.3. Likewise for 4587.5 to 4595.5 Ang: 11.1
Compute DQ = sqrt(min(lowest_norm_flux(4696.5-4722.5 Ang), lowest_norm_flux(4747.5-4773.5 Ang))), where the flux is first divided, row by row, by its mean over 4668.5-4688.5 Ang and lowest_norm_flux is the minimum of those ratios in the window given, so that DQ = 0.942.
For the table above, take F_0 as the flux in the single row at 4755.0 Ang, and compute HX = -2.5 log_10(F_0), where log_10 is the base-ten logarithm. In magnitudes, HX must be -2.59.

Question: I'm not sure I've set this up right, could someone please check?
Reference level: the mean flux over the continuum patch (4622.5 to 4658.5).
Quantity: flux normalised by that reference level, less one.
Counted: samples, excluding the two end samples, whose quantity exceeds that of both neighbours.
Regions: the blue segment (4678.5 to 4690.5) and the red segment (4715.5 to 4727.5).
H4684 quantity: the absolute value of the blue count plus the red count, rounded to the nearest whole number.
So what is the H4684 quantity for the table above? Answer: 7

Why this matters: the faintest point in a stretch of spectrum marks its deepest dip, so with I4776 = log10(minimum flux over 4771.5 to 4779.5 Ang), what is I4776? 1.09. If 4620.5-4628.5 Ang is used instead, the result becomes 1.01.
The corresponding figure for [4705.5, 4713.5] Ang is 1.02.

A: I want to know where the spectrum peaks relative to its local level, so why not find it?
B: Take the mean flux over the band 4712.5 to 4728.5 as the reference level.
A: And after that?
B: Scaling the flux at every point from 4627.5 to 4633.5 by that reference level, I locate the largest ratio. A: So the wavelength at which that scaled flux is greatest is 4630.0 Ang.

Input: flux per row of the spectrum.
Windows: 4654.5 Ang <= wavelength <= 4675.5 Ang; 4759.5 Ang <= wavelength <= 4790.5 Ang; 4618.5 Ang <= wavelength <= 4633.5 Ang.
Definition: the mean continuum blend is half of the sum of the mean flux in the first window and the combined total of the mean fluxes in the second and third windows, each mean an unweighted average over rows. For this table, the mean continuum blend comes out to 18.5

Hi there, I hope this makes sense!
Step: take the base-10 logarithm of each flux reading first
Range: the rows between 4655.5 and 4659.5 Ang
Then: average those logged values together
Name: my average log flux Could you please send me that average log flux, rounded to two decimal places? 1.12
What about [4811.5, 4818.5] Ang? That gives 1.11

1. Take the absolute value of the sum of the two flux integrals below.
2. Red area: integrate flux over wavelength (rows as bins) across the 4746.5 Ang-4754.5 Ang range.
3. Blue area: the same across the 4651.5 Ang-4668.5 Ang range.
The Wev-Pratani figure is 314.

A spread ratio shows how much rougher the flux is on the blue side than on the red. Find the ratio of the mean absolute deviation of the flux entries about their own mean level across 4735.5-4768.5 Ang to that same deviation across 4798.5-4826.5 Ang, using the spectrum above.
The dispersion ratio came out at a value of 1.3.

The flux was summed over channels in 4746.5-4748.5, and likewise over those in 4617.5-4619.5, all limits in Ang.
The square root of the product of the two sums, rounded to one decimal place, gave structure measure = 25.8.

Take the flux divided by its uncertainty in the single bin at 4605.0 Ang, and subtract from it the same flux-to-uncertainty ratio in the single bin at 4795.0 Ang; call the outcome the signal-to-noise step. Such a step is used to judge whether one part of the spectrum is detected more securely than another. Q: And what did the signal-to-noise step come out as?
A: -3.7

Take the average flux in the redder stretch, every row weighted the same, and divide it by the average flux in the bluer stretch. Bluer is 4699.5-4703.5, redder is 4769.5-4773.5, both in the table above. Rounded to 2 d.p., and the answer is 1.07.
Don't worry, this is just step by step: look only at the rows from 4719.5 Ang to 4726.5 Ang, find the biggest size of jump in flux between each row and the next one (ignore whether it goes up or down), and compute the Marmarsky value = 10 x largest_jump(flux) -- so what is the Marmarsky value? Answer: 17.4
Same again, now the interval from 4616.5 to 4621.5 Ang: 16.4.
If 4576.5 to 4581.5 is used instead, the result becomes 21.5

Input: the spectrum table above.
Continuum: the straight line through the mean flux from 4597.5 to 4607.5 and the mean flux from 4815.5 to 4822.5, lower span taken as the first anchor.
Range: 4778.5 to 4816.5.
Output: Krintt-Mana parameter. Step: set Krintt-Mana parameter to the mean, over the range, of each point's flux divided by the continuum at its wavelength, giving 0.993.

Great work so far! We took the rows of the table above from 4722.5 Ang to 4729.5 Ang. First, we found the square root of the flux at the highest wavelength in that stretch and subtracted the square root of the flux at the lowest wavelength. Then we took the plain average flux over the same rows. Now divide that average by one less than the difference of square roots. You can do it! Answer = -14.1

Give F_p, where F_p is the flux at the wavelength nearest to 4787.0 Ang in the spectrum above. 12.61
